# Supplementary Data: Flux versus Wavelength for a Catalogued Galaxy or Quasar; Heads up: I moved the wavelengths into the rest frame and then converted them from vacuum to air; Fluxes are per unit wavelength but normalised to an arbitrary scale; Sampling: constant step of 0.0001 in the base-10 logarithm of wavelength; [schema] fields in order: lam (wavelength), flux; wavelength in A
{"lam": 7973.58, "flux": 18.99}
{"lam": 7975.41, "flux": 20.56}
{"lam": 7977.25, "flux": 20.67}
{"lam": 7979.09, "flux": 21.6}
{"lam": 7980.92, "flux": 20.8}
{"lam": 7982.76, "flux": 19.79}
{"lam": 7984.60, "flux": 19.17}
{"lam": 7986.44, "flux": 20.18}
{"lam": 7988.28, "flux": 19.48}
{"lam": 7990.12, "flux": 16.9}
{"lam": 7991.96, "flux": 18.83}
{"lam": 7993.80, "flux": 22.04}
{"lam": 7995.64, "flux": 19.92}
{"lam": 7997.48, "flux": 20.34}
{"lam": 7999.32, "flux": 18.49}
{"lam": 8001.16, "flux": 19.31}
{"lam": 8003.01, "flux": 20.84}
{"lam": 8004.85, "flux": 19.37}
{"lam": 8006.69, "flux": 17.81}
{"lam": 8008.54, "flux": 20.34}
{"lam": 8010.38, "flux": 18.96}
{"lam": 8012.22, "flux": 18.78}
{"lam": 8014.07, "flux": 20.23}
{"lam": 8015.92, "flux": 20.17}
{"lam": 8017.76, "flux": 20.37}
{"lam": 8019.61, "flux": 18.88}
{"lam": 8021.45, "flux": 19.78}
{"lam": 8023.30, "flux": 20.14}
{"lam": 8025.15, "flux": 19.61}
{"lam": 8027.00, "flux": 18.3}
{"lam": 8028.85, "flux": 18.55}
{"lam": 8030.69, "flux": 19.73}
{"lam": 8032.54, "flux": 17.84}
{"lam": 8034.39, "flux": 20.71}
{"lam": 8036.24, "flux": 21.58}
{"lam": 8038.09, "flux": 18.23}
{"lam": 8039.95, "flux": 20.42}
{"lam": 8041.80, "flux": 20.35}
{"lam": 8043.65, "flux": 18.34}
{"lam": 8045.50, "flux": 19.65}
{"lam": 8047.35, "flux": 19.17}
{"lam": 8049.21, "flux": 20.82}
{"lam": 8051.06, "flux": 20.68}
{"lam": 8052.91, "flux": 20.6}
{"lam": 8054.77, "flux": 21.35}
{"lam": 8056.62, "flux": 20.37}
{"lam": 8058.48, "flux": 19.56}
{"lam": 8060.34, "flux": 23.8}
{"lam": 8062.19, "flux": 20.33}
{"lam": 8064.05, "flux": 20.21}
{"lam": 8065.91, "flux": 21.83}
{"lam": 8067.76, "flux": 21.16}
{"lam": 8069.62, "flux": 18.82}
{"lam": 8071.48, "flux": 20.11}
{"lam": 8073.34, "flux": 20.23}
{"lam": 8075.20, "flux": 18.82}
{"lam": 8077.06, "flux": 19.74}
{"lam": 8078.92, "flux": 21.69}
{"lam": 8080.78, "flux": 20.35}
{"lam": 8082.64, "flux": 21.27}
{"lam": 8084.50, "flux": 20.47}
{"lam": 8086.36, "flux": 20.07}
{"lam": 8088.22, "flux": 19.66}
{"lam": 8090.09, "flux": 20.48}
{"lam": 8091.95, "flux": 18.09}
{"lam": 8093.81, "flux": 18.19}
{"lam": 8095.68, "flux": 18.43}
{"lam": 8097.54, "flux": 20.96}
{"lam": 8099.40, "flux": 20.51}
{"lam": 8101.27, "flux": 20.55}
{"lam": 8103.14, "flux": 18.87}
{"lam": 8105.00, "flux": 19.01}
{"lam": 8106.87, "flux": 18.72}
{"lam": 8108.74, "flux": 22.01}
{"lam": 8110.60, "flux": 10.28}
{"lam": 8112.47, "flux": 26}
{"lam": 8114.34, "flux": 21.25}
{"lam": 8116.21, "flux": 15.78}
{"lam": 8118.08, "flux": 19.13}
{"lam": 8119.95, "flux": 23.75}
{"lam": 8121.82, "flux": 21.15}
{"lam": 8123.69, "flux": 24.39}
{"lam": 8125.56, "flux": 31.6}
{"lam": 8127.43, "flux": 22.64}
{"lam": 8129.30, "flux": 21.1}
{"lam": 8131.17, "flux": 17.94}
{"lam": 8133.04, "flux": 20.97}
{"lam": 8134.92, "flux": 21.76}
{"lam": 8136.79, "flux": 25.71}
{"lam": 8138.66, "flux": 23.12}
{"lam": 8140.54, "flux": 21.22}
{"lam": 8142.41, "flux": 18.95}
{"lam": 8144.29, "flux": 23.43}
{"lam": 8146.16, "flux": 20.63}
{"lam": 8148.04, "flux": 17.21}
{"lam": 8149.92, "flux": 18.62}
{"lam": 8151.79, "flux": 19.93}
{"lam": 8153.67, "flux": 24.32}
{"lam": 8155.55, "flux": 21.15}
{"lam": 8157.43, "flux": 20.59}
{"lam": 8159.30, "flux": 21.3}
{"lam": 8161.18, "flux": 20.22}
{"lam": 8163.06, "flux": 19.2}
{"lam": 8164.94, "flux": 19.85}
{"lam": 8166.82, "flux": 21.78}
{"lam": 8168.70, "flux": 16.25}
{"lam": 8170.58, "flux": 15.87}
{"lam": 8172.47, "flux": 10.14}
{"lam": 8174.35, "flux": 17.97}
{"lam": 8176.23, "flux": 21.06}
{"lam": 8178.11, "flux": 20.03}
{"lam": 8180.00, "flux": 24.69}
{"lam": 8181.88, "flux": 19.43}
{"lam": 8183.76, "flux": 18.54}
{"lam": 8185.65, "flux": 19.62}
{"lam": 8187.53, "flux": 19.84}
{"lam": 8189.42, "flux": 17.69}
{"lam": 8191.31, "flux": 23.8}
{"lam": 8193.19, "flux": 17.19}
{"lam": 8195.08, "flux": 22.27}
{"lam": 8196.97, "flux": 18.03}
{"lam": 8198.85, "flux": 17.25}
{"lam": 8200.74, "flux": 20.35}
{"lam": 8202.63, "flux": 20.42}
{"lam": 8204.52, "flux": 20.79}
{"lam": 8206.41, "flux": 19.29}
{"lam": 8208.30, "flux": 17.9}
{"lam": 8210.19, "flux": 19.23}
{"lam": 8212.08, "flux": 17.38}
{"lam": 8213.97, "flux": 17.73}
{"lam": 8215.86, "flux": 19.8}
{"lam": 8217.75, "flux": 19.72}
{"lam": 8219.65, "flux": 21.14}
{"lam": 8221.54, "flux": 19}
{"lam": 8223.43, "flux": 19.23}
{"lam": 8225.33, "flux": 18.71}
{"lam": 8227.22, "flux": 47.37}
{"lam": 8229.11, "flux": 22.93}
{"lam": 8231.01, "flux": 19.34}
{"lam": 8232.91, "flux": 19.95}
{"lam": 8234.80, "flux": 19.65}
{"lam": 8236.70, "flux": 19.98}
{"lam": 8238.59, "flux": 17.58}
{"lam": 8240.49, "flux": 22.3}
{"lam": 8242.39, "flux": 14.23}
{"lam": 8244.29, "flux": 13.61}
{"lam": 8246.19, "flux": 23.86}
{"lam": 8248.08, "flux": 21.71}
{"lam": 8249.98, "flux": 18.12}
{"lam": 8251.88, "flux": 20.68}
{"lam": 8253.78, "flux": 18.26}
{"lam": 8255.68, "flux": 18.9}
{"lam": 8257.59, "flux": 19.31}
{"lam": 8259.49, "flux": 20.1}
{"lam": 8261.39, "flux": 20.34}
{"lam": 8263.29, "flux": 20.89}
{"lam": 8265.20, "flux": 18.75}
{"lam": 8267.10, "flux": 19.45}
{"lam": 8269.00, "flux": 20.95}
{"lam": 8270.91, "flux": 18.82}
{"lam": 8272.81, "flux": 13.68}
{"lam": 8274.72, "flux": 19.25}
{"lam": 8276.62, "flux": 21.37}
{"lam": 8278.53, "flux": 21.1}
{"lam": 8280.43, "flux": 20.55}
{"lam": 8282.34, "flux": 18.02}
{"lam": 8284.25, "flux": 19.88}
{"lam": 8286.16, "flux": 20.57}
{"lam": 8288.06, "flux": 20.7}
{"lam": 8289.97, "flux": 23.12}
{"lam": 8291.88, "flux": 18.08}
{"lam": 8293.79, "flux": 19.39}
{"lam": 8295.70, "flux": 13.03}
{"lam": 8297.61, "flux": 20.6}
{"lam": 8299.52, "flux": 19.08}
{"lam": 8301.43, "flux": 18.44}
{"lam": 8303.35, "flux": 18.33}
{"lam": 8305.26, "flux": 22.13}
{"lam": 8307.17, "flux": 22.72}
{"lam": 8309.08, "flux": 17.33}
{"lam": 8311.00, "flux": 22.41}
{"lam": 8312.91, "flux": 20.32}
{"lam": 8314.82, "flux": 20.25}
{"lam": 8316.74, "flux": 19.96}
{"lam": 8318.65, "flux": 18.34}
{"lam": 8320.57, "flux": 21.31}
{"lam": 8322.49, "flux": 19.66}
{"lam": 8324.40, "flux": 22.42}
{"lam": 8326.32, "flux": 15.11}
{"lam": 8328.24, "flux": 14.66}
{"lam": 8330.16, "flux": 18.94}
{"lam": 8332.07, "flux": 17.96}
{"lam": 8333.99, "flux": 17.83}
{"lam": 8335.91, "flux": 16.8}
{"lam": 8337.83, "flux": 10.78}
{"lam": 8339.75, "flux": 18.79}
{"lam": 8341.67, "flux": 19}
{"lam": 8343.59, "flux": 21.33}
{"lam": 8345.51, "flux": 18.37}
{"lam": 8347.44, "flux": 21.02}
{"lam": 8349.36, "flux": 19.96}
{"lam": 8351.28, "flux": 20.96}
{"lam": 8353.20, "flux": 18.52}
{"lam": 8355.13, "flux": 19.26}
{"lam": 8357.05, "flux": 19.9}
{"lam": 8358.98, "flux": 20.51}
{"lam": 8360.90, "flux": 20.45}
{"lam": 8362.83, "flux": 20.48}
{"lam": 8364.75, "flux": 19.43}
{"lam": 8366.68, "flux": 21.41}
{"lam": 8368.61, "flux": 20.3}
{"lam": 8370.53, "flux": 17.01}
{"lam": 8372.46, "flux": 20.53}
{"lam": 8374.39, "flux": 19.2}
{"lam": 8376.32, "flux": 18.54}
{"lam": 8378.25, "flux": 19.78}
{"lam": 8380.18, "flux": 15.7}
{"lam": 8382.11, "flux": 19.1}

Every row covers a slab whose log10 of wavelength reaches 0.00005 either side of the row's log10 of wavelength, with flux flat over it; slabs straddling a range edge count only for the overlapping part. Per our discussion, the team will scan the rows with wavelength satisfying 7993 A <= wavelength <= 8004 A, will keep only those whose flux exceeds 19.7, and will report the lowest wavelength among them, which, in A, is 7993.80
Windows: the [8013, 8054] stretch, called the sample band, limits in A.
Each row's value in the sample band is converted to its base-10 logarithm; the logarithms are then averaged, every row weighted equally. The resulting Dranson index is 1.295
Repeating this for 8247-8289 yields 1.291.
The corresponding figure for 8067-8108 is 1.297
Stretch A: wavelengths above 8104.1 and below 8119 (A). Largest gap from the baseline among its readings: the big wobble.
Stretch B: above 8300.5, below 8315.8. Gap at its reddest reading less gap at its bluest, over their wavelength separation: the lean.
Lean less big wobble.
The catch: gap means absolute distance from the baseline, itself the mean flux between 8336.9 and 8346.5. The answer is -8.2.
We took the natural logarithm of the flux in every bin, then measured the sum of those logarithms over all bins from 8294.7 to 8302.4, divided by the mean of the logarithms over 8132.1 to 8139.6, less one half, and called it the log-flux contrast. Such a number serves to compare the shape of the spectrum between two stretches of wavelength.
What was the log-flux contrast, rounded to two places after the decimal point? 3.16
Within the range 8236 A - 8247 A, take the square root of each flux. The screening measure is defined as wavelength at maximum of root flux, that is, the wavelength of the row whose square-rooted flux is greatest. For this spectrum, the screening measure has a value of 8246.19 A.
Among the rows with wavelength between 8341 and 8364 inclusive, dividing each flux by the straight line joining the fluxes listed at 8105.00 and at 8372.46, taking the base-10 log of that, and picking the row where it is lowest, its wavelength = 8345.51 A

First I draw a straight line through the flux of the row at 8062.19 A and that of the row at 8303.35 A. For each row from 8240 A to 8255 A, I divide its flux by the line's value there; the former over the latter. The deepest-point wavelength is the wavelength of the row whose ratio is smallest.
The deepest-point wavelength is 8244.29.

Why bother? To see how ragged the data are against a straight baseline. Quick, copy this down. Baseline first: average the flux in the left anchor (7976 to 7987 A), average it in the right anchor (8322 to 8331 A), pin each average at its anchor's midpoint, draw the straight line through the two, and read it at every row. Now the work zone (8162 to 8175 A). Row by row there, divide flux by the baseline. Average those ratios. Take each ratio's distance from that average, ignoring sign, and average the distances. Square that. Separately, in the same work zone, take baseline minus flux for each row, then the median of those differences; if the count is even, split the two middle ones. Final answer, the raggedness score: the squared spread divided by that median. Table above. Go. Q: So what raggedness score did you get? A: 0.018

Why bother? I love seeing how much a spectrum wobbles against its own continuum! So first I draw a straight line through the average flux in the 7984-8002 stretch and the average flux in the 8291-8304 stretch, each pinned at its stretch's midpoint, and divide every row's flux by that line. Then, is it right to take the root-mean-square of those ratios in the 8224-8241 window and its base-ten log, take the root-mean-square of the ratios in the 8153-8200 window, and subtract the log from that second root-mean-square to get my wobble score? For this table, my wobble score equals 0.93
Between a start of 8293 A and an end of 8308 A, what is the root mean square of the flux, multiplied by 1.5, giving 29.1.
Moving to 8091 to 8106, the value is 29.0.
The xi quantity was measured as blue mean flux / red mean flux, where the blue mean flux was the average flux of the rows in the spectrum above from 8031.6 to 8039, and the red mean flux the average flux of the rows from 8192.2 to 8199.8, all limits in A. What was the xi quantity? 1.05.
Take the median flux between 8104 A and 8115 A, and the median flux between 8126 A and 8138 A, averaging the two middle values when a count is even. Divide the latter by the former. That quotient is 1.06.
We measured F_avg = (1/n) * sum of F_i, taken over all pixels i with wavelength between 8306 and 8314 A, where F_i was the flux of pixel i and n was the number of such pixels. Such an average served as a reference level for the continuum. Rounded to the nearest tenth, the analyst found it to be 20.7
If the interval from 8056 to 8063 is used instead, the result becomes 21.0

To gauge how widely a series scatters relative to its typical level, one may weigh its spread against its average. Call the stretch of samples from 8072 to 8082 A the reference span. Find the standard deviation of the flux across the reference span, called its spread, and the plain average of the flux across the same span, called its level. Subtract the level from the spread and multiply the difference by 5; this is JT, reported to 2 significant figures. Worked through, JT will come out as -96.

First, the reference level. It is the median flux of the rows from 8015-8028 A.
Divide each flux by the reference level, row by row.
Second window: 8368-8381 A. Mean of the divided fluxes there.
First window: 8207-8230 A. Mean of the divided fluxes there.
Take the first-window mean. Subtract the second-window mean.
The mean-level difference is 0.15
